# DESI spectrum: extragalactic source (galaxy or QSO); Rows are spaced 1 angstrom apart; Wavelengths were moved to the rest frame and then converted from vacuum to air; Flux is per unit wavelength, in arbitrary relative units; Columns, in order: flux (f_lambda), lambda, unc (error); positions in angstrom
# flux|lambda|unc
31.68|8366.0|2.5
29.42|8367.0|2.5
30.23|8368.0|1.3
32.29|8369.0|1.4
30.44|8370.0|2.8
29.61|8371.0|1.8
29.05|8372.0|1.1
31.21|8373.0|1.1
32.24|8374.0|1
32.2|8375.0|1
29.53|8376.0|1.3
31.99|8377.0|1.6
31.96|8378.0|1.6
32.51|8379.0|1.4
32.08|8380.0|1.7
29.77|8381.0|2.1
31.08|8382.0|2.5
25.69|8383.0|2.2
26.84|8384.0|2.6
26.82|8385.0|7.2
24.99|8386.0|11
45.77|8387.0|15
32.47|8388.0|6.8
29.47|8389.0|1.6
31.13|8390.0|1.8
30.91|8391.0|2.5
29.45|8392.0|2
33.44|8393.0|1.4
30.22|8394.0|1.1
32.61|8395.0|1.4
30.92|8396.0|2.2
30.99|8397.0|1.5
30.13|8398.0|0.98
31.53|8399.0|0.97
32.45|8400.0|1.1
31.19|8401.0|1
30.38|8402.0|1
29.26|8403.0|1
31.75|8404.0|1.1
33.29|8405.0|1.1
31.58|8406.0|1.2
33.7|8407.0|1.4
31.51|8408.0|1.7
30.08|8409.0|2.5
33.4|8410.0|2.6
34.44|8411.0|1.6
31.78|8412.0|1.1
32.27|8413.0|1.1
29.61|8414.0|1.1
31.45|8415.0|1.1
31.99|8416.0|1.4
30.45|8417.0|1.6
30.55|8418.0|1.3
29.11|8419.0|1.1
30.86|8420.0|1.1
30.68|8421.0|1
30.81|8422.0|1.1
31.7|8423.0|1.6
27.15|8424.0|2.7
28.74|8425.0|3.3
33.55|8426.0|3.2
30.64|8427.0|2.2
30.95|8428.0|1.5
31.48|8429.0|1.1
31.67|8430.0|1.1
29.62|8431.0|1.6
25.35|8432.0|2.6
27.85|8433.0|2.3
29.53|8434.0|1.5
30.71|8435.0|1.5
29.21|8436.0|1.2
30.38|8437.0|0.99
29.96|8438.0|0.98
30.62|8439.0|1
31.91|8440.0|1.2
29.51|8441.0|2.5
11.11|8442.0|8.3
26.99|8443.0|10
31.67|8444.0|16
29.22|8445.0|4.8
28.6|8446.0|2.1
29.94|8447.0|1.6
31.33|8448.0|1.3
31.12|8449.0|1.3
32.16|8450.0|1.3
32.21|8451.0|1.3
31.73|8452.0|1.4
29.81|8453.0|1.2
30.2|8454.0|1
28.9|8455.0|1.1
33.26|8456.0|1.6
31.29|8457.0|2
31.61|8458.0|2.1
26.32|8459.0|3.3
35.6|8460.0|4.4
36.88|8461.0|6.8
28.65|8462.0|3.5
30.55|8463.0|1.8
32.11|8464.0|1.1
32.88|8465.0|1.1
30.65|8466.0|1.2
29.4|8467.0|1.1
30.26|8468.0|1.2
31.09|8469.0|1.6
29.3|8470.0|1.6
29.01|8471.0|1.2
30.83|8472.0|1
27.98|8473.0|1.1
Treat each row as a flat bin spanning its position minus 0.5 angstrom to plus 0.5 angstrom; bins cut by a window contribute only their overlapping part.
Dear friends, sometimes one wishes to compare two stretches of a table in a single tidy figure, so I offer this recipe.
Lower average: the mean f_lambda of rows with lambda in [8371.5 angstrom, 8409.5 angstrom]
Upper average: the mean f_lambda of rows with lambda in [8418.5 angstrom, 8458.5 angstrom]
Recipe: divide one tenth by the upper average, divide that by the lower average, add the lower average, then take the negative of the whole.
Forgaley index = -31.1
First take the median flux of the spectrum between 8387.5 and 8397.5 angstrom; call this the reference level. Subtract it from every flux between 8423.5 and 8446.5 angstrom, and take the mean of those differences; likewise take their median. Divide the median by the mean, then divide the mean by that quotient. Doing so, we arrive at -2.9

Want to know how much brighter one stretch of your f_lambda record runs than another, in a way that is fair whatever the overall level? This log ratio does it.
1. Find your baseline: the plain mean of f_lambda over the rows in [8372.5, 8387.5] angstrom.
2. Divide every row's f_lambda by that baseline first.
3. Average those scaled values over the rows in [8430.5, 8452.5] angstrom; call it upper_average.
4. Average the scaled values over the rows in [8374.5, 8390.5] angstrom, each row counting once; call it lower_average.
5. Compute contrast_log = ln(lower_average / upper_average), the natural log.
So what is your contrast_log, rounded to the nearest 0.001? 0.059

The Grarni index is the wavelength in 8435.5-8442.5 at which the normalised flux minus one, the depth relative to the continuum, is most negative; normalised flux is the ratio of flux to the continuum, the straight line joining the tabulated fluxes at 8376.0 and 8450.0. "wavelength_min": 8442.0 angstrom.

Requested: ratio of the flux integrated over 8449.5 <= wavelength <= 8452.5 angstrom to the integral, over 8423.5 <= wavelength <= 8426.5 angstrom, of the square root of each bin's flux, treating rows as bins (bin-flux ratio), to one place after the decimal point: 5.9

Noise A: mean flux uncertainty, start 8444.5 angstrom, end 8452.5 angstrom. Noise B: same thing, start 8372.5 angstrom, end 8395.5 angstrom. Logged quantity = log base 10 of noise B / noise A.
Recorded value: 0.2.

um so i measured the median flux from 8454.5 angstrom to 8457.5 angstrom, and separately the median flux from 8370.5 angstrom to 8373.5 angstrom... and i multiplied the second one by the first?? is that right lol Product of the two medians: 926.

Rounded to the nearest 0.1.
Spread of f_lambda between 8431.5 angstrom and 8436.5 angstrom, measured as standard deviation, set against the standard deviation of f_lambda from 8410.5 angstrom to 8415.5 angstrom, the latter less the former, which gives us -0.3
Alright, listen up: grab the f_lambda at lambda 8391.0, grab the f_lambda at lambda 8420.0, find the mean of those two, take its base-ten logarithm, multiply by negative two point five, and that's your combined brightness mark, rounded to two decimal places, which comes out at -3.72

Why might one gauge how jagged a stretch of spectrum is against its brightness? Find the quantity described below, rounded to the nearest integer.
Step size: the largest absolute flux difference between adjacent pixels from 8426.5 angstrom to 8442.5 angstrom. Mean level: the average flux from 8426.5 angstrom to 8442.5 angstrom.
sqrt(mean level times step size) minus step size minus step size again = -14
